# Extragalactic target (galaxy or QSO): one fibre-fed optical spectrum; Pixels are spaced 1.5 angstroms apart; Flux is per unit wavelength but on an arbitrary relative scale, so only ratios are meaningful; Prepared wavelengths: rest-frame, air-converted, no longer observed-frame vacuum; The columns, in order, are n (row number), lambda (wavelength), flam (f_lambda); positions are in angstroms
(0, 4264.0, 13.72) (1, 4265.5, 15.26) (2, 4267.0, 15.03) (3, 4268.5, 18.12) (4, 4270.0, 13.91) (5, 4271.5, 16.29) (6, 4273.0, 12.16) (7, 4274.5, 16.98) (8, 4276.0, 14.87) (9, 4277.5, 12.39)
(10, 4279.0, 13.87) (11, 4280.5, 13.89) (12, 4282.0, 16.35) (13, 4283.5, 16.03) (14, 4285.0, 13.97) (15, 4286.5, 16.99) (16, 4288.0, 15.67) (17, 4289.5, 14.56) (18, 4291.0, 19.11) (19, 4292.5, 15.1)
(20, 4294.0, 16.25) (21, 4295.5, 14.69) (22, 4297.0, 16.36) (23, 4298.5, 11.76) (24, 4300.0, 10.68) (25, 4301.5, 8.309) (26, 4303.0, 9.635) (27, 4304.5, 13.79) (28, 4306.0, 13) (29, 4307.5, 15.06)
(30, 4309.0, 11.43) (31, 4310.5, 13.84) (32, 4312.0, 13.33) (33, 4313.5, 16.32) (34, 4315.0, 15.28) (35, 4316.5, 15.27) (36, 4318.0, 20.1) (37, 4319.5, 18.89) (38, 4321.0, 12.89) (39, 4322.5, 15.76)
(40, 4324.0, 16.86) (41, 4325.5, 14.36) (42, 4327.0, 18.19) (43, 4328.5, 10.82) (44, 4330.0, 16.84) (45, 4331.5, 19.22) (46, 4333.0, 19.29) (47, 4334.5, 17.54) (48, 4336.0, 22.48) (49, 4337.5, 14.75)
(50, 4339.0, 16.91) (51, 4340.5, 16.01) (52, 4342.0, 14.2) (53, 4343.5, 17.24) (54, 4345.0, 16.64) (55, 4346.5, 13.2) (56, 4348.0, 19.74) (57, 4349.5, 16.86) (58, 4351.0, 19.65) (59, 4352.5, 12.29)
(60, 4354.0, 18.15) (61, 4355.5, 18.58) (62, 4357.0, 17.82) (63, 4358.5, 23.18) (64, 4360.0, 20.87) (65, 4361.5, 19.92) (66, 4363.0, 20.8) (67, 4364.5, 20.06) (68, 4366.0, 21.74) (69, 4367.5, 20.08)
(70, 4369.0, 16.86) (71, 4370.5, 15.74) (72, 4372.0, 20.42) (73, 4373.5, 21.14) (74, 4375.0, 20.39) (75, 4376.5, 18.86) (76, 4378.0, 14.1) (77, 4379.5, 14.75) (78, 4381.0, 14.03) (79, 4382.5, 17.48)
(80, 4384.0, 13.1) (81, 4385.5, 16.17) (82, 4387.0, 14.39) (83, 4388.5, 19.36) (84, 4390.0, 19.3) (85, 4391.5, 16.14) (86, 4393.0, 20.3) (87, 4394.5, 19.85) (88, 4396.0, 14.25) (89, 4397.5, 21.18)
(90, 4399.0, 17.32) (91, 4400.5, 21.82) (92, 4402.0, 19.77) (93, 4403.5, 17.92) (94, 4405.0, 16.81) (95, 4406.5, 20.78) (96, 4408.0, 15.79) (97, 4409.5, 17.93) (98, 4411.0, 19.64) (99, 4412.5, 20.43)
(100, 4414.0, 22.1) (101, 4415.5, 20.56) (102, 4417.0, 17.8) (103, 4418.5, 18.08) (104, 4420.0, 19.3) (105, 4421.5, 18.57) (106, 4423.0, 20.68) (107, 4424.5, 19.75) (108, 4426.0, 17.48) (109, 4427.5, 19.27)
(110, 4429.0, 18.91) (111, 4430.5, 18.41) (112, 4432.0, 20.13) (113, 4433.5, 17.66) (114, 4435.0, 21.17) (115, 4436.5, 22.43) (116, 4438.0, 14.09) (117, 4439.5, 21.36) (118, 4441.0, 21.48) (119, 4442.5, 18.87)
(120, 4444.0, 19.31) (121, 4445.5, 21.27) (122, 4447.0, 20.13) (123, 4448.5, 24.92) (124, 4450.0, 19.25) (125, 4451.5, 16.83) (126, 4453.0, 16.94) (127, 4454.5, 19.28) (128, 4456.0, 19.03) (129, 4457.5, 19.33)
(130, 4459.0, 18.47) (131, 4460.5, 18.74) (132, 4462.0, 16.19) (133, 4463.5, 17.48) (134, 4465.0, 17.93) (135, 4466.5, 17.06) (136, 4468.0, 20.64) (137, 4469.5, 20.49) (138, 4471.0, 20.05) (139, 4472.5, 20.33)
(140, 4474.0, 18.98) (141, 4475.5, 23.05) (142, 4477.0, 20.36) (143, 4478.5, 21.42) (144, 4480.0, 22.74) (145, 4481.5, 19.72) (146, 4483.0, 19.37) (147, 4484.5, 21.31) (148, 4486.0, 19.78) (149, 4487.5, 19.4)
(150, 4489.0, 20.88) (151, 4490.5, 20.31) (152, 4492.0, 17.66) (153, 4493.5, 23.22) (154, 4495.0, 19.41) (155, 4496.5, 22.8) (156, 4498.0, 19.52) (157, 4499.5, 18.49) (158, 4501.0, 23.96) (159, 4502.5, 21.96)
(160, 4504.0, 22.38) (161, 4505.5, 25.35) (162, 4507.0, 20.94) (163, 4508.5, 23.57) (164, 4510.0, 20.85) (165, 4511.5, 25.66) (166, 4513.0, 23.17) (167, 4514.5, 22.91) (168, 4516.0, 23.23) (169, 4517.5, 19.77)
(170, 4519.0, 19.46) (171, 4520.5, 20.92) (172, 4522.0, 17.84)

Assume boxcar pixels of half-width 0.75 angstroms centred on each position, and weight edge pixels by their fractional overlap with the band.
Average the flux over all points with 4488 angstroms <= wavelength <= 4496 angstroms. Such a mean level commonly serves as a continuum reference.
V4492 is 20.3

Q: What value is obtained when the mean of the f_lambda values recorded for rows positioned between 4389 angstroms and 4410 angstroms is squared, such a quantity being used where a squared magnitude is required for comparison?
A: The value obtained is 343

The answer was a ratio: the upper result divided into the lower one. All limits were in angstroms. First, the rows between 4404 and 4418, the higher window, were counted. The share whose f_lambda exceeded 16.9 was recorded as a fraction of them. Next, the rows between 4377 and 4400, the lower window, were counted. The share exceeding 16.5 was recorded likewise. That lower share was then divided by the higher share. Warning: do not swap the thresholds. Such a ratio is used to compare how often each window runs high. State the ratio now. 0.60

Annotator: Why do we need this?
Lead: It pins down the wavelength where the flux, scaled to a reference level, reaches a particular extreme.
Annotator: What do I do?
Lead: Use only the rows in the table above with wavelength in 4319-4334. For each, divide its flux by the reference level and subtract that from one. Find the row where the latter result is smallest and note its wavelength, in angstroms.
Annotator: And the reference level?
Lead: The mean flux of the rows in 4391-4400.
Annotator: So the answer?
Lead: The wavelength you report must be 4333.0 angstroms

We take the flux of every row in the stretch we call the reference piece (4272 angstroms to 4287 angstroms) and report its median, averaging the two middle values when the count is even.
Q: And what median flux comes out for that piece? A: 14.4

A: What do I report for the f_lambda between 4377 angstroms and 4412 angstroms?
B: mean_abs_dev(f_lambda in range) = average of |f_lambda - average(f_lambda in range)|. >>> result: 2.22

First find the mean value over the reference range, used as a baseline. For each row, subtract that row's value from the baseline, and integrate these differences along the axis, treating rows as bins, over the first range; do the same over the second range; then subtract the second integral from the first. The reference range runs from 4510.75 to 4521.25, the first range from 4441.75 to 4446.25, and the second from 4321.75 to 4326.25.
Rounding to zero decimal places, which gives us -19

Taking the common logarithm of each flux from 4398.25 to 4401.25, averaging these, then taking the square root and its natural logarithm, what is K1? 0.13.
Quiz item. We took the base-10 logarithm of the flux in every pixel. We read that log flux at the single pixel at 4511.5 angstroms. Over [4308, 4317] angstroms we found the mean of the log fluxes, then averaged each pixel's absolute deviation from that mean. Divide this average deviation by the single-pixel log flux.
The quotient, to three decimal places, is 0.030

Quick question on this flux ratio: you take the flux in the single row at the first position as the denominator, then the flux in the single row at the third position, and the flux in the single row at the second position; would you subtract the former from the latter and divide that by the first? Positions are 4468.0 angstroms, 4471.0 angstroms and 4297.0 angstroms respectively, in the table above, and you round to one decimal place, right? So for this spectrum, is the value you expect -0.2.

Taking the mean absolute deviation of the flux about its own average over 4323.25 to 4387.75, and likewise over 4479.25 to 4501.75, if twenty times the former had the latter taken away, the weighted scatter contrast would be 46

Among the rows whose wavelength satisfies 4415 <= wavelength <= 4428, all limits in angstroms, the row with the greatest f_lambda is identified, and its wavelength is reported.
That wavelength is 4423.0 angstroms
